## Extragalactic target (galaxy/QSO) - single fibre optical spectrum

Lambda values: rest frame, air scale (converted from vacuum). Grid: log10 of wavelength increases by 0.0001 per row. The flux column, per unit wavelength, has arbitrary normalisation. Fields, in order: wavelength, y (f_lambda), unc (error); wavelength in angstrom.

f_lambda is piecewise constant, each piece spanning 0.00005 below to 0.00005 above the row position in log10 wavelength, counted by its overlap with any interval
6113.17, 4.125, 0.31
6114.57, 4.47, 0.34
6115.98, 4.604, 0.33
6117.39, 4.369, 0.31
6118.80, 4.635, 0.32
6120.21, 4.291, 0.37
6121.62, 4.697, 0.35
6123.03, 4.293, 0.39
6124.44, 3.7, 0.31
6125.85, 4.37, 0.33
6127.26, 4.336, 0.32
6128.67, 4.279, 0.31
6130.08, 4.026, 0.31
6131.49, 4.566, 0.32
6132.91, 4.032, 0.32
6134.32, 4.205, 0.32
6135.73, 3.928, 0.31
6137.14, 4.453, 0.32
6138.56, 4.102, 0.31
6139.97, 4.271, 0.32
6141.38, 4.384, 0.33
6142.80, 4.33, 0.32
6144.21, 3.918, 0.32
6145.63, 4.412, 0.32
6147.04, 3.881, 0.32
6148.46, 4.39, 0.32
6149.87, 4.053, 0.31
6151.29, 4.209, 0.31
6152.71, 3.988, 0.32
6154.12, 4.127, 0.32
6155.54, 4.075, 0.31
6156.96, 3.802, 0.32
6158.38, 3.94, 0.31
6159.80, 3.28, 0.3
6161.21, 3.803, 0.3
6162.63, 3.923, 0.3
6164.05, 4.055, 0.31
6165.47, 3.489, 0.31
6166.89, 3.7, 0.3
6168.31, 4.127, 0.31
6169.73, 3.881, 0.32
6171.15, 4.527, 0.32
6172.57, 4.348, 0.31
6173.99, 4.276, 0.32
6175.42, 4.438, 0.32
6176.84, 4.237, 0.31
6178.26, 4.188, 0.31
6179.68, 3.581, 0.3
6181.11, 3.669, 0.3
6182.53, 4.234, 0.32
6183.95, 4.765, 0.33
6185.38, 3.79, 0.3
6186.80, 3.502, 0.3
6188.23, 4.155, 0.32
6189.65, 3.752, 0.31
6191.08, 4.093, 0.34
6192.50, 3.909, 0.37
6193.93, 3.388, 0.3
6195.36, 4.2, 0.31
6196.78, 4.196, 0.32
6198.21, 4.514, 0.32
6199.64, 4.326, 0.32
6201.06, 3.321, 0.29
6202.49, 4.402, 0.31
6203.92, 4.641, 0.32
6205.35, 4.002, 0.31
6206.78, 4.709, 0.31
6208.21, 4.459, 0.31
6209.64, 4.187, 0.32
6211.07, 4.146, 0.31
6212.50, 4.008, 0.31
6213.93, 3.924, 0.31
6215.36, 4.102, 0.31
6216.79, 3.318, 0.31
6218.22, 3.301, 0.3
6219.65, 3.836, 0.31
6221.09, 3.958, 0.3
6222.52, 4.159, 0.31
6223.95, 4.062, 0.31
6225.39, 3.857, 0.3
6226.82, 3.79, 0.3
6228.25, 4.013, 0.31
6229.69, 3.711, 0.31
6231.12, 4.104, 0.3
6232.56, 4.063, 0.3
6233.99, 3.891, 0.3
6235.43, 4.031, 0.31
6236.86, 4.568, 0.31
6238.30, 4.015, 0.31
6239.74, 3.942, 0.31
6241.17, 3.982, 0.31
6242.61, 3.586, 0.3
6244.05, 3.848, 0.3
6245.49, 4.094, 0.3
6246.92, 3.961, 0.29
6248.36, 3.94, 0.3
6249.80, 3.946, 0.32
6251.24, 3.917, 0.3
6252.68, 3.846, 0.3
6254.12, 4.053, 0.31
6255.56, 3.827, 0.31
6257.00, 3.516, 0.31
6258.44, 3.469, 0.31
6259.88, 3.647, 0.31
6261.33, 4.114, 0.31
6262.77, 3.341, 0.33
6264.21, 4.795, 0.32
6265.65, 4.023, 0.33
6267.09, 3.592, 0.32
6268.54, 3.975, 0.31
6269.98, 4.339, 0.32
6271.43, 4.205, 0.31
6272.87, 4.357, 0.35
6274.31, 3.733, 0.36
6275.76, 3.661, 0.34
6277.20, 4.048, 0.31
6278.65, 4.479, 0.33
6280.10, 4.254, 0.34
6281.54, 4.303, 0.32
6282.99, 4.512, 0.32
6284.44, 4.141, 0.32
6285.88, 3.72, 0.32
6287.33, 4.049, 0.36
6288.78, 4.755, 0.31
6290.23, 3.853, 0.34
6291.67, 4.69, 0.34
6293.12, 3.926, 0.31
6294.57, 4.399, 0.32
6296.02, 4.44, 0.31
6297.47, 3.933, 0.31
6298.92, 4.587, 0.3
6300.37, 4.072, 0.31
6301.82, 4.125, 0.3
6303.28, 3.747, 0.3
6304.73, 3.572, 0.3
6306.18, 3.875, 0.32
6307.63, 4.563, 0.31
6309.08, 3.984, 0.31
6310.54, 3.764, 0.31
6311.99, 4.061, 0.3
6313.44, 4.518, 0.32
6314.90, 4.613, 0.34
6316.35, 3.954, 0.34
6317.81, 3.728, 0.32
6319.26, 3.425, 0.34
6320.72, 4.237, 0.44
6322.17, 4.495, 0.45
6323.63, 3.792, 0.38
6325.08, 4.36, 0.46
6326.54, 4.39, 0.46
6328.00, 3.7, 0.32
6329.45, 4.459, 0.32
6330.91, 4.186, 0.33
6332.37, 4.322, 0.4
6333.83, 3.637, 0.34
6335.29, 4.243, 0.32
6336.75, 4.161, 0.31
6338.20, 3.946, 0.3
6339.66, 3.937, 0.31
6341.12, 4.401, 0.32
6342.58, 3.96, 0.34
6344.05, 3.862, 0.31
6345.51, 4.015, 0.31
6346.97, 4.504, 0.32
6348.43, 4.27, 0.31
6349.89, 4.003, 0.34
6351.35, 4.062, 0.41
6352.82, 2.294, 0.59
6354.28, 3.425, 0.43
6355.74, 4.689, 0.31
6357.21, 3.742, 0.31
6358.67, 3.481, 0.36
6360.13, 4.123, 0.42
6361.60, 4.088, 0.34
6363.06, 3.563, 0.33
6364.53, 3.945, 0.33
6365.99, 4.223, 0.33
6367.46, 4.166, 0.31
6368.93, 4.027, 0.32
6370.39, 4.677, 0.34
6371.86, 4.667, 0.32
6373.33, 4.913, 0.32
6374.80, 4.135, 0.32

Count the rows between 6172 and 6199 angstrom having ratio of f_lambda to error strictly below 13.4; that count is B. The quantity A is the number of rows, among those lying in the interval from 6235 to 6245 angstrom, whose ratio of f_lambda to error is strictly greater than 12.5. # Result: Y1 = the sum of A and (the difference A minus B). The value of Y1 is 0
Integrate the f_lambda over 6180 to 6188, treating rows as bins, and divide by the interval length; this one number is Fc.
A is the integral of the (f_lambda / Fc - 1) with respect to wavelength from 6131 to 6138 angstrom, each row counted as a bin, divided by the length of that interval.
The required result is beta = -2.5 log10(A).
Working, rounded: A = 0.062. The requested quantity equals 3.0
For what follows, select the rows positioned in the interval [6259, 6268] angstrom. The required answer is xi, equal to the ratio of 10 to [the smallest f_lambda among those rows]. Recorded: 3.0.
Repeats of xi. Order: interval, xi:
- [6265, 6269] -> 2.8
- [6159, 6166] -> 3.0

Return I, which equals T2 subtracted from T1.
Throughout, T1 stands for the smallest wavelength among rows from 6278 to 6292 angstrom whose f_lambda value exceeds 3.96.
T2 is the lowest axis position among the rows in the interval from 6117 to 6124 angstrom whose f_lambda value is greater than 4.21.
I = 161.3 angstrom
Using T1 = 6278.65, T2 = 6117.39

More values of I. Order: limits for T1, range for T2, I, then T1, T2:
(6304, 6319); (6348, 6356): -40.8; 6307.63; 6348.43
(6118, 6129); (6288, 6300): -170.0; 6118.80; 6288.78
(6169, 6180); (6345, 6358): -175.8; 6171.15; 6346.97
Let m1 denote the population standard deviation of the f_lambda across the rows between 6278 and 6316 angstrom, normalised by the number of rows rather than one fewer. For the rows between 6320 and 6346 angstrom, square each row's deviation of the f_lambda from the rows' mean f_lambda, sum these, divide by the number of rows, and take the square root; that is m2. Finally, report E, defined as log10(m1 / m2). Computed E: 0.11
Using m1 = 0.33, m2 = 0.26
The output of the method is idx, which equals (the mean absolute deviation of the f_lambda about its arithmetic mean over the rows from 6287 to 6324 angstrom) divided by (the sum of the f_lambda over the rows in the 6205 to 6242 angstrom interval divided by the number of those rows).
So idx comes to 0.078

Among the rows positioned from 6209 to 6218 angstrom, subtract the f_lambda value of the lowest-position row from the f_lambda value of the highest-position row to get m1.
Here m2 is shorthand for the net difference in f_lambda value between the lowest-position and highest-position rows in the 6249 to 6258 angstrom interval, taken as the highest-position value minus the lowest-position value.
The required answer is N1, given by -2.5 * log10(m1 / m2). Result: -0.8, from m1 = -0.9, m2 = -0.4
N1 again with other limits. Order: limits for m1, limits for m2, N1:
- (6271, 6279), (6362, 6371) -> 1.5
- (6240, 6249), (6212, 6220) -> 1.5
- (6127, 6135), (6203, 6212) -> 1.4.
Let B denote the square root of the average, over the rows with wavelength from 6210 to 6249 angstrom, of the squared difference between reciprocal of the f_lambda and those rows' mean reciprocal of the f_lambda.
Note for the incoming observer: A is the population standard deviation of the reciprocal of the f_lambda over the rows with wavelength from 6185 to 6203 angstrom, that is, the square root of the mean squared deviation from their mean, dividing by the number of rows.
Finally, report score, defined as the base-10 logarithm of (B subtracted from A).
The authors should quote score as -2.09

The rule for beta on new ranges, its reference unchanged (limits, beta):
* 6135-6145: 3.1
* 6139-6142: 2.7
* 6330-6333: 2.9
